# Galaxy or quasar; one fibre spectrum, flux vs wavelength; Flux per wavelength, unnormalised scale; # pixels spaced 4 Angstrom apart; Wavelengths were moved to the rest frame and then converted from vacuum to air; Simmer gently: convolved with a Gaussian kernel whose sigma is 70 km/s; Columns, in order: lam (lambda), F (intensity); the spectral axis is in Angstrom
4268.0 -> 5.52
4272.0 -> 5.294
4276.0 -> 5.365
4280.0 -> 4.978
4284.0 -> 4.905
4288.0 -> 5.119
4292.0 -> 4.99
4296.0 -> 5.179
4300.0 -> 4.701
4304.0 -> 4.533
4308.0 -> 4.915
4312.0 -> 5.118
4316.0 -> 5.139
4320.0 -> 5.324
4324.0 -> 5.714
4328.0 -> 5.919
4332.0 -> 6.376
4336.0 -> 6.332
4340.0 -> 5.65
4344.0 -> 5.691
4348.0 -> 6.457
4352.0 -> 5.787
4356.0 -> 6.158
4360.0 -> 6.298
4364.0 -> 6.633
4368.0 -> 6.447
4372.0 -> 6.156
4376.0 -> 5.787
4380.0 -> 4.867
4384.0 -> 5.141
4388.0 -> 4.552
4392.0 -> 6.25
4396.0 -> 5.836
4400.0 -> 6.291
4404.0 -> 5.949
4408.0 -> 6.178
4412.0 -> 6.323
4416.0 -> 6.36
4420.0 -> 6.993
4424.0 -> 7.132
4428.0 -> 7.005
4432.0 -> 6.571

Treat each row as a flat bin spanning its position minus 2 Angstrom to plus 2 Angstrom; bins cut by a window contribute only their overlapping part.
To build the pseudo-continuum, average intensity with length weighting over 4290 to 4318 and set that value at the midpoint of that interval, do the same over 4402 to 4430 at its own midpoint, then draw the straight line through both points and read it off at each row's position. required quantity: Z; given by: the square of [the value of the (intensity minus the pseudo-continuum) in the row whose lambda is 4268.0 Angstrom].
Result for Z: 1.22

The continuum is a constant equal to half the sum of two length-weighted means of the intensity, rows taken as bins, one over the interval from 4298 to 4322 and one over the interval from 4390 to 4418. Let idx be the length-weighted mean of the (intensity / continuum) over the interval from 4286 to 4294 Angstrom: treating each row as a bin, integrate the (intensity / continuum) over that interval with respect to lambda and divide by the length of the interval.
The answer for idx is 0.91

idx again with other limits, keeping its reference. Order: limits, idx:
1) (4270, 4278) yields 0.96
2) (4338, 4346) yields 1.02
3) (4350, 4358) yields 1.07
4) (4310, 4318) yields 0.92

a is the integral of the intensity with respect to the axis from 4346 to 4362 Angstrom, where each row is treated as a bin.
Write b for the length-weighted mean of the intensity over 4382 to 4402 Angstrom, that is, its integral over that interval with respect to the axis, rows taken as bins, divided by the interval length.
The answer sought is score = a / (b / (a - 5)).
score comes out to 1651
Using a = 99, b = 5.6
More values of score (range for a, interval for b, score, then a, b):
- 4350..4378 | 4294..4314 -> 5949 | 173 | 4.9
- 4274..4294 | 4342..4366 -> 1585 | 101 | 6.2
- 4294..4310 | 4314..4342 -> 967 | 77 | 5.8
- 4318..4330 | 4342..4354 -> 713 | 68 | 6.0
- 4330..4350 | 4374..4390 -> 2807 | 122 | 5.1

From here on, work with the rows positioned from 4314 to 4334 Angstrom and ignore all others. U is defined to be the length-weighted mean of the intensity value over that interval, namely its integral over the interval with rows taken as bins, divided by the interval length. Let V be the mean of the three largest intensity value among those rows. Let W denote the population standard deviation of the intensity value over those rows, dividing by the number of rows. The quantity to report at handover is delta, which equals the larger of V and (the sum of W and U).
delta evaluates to 6.1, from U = 5.69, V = 6.00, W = 0.44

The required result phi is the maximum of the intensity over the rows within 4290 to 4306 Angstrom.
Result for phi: 5.179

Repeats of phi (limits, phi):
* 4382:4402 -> 6.291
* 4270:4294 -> 5.365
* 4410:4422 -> 6.993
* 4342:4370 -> 6.633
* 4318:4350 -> 6.457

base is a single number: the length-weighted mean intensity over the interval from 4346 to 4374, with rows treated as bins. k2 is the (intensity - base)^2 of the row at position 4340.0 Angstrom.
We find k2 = 0.4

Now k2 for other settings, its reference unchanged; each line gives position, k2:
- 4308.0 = 1.9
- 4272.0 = 1.0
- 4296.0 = 1.2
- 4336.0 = 0.0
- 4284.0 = 1.9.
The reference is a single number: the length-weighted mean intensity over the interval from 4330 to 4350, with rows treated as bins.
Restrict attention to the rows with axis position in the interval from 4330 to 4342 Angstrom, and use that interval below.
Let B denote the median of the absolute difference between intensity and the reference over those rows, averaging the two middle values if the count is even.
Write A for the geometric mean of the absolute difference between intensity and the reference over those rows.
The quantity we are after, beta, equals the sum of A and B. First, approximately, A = 0.3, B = 0.27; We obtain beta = 0.6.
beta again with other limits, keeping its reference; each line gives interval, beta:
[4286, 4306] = 2.3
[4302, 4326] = 1.9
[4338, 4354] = 0.8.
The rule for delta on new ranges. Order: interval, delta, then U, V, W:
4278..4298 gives 5.1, 5.03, 5.10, 0.10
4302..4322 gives 5.3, 5.01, 5.19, 0.27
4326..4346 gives 6.3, 5.99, 6.21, 0.31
